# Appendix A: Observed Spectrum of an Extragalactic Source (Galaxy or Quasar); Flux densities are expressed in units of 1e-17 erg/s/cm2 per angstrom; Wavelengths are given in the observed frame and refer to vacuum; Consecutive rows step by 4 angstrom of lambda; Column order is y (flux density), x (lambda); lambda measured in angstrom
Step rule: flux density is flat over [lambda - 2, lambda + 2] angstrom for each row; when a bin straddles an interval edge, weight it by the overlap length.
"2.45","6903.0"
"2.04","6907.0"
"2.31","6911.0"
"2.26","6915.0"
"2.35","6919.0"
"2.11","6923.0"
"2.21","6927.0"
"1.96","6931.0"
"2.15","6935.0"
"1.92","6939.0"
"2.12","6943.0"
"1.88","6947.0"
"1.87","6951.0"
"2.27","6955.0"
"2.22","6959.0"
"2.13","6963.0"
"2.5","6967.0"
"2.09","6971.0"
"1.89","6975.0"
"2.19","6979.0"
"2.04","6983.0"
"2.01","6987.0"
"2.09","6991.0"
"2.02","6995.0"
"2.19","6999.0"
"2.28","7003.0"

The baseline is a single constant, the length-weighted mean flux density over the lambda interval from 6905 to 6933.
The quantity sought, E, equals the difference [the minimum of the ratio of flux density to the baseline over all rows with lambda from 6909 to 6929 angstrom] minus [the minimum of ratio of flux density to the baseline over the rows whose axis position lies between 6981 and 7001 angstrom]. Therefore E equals 0.05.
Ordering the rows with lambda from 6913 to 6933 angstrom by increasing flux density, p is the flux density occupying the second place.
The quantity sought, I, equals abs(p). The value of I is 2.11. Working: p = 2.11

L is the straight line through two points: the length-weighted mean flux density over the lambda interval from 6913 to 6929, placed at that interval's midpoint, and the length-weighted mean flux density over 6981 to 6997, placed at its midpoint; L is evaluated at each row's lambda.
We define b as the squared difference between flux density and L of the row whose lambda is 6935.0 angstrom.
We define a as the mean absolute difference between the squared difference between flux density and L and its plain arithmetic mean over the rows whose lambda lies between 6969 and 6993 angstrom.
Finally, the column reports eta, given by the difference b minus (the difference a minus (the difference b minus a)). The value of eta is -0.018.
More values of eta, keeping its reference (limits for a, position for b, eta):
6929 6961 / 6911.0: -0.058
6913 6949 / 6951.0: 0.098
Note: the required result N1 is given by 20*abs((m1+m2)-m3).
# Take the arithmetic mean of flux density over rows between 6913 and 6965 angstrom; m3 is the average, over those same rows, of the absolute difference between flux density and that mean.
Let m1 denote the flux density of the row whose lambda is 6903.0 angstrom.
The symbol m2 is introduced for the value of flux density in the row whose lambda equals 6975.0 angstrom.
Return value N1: 84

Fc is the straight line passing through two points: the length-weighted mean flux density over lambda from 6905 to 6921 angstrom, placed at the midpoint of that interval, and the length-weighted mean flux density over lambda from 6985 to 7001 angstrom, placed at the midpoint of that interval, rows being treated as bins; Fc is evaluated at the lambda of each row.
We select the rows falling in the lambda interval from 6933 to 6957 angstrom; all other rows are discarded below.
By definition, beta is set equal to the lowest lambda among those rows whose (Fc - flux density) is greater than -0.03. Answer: 6935.0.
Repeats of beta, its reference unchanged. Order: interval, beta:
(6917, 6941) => 6923.0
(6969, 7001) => 6971.0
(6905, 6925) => 6907.0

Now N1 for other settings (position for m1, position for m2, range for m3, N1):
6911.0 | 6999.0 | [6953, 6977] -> 87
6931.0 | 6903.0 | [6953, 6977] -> 85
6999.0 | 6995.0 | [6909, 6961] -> 81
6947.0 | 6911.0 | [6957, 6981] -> 81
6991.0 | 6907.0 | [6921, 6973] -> 80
